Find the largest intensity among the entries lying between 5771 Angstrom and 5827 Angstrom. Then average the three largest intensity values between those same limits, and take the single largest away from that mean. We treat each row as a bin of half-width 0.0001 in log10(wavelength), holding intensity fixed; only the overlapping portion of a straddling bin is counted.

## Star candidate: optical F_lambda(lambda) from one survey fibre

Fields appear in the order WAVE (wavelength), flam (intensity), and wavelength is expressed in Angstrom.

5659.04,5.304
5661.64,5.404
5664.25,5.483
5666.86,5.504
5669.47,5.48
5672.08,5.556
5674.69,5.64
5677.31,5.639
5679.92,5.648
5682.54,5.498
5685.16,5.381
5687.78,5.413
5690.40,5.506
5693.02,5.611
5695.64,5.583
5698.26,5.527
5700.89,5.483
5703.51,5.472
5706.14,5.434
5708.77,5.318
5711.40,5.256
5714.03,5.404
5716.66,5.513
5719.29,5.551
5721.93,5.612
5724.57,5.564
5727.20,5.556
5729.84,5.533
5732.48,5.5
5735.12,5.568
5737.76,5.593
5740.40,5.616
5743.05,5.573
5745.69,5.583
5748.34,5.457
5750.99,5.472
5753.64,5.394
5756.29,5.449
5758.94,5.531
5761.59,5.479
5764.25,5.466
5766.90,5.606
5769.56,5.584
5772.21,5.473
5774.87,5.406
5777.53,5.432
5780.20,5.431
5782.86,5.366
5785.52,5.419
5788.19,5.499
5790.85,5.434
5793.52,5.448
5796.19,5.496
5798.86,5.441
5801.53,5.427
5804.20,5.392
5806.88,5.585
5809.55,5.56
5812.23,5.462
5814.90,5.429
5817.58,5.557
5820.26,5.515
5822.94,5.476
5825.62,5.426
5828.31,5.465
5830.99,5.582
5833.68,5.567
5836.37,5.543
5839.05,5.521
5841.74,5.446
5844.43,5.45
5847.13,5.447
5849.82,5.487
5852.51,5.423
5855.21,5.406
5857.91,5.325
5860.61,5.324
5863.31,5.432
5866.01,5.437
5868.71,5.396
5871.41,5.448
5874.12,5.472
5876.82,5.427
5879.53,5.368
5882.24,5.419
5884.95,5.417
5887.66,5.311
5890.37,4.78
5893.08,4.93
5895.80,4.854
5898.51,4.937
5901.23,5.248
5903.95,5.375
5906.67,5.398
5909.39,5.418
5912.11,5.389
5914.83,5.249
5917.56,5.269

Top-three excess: -0.018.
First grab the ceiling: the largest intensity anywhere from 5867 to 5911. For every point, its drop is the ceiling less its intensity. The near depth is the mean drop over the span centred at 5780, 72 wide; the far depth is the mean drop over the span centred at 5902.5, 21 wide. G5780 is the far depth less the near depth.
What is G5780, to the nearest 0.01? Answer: 0.28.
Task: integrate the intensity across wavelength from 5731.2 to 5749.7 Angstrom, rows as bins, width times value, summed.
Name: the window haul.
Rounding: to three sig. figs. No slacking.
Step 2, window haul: 103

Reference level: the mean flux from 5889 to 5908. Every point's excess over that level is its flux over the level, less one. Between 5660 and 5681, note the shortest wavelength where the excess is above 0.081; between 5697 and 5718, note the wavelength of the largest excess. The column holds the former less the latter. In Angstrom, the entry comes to -31.4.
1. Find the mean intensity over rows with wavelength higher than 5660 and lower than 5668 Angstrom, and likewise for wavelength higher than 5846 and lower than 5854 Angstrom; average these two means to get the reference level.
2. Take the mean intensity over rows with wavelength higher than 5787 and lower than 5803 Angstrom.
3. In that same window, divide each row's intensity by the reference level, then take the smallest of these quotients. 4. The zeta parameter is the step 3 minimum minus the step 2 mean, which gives -4.46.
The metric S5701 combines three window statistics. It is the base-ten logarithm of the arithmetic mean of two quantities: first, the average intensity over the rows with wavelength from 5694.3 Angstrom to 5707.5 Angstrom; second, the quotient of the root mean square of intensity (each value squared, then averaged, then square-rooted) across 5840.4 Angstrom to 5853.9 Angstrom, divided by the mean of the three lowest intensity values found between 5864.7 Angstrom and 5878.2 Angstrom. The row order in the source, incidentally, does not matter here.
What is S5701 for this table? 0.512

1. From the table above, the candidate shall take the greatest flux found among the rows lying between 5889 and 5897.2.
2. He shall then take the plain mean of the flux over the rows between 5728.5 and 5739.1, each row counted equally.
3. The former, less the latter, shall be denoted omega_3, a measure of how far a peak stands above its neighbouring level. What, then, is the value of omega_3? -0.62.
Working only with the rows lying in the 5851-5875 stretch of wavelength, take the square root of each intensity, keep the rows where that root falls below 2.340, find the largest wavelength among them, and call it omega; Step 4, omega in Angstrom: 5874.12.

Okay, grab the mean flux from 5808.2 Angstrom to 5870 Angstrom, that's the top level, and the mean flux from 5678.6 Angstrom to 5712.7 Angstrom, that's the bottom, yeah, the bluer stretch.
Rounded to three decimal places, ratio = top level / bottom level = 0.999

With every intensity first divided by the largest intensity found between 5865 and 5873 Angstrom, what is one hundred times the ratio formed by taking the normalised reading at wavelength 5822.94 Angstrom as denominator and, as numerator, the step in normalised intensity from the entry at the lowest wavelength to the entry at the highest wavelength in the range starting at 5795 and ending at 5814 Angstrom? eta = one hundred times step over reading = -0.6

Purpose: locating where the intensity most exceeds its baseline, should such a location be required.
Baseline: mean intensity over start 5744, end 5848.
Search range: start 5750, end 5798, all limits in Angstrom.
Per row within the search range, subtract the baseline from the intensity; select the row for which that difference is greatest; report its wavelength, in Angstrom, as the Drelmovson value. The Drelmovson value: 5766.90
